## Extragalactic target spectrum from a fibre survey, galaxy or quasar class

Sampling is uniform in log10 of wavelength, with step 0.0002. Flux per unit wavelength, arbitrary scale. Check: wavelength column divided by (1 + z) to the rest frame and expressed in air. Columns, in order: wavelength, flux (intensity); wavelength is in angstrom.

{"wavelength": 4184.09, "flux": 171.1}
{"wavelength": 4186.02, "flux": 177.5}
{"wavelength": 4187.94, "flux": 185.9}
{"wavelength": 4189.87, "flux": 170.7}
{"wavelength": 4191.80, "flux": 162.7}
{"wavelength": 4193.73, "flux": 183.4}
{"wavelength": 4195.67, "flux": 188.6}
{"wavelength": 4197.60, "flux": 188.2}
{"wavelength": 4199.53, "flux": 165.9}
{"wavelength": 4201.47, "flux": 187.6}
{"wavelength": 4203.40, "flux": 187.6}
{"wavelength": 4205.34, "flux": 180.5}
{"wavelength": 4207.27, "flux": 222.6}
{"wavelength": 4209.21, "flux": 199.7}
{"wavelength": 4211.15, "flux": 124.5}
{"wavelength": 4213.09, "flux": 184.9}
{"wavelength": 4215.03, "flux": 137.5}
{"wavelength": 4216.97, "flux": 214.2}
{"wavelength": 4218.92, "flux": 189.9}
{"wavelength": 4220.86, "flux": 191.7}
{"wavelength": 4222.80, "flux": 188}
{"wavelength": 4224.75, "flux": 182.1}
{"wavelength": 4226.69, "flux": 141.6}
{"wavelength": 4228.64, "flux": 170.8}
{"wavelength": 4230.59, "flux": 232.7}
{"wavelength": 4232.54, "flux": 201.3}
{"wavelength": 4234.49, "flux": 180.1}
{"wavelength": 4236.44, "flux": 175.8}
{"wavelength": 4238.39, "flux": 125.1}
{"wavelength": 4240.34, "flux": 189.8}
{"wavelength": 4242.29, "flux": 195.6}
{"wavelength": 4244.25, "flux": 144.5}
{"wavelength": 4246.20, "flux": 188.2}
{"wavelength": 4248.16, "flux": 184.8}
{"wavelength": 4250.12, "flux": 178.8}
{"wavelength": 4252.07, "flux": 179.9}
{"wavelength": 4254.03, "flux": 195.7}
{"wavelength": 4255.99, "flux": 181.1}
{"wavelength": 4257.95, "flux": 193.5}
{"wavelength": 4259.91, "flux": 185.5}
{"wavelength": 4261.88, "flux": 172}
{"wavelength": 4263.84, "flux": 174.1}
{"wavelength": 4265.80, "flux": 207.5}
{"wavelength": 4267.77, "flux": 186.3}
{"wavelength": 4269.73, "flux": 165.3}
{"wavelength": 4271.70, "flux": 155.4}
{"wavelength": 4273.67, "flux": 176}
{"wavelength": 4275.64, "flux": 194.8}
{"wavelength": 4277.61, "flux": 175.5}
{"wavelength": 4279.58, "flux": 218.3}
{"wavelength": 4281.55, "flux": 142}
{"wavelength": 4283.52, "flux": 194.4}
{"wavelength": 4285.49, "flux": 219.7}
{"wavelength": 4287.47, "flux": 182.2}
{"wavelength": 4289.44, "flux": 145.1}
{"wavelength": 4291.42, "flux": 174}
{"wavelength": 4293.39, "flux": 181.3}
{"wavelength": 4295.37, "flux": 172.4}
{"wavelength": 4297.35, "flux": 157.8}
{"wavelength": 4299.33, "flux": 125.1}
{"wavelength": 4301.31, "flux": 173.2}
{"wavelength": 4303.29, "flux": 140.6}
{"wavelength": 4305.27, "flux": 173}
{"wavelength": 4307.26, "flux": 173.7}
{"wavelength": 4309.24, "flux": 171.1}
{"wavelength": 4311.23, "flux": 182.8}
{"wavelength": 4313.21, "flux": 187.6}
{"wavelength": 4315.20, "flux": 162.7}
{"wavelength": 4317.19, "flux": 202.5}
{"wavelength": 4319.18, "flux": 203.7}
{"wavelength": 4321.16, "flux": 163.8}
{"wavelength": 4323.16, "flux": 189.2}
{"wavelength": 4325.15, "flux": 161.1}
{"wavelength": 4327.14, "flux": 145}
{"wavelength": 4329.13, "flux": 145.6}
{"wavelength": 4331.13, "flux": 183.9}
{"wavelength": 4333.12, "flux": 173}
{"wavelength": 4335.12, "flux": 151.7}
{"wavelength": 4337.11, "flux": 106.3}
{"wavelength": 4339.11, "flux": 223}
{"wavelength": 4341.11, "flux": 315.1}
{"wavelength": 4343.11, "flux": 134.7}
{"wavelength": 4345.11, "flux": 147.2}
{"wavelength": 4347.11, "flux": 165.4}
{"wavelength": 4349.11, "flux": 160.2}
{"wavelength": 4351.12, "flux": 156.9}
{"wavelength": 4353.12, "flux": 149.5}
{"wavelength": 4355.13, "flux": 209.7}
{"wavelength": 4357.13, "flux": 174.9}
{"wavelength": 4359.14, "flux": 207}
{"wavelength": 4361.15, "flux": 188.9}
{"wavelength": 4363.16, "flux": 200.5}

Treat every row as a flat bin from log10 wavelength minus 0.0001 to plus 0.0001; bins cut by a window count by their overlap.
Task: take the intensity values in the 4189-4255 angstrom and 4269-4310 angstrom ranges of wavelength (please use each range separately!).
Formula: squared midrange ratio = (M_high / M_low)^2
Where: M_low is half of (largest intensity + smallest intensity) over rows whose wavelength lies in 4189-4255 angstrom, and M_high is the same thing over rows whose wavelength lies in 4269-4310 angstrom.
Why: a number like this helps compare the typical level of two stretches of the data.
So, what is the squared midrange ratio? 0.93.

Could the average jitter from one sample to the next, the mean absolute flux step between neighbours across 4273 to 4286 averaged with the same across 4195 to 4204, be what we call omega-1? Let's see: 25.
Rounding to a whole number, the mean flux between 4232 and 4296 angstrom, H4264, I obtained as 180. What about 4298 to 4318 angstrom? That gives 169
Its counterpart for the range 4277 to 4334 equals 173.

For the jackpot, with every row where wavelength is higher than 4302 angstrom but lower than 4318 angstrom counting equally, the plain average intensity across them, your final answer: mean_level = 174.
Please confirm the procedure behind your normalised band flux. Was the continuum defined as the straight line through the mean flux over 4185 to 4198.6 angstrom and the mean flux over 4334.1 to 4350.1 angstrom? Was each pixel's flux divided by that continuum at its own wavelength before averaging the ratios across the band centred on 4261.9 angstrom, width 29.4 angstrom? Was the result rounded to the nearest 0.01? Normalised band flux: 1.02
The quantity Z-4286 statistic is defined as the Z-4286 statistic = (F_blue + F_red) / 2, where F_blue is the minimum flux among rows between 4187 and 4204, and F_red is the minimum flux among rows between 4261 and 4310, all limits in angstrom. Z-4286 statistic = 144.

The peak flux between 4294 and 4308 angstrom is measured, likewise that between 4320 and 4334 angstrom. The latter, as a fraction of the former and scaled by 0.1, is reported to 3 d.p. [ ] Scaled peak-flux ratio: 0.109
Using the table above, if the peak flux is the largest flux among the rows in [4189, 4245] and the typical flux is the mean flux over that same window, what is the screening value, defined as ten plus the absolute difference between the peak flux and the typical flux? 63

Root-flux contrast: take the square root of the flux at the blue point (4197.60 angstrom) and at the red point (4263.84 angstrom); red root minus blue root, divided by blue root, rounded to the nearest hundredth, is -0.04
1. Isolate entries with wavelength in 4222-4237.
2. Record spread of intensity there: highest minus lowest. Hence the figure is 91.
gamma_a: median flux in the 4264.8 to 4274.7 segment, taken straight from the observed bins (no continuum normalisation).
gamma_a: 176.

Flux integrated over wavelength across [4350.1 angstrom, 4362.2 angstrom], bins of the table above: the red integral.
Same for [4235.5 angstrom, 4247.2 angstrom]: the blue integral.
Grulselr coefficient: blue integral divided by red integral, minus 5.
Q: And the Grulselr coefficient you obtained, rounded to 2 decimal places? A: -4.09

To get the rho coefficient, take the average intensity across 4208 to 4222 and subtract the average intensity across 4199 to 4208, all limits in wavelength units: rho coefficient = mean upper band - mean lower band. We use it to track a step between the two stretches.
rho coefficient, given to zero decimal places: -11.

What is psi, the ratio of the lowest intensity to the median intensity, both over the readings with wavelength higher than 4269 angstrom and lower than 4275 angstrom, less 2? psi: -1.06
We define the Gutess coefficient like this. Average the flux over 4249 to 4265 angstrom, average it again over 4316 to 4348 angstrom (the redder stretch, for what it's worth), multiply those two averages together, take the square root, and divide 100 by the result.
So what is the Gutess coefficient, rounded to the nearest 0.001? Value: 0.558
